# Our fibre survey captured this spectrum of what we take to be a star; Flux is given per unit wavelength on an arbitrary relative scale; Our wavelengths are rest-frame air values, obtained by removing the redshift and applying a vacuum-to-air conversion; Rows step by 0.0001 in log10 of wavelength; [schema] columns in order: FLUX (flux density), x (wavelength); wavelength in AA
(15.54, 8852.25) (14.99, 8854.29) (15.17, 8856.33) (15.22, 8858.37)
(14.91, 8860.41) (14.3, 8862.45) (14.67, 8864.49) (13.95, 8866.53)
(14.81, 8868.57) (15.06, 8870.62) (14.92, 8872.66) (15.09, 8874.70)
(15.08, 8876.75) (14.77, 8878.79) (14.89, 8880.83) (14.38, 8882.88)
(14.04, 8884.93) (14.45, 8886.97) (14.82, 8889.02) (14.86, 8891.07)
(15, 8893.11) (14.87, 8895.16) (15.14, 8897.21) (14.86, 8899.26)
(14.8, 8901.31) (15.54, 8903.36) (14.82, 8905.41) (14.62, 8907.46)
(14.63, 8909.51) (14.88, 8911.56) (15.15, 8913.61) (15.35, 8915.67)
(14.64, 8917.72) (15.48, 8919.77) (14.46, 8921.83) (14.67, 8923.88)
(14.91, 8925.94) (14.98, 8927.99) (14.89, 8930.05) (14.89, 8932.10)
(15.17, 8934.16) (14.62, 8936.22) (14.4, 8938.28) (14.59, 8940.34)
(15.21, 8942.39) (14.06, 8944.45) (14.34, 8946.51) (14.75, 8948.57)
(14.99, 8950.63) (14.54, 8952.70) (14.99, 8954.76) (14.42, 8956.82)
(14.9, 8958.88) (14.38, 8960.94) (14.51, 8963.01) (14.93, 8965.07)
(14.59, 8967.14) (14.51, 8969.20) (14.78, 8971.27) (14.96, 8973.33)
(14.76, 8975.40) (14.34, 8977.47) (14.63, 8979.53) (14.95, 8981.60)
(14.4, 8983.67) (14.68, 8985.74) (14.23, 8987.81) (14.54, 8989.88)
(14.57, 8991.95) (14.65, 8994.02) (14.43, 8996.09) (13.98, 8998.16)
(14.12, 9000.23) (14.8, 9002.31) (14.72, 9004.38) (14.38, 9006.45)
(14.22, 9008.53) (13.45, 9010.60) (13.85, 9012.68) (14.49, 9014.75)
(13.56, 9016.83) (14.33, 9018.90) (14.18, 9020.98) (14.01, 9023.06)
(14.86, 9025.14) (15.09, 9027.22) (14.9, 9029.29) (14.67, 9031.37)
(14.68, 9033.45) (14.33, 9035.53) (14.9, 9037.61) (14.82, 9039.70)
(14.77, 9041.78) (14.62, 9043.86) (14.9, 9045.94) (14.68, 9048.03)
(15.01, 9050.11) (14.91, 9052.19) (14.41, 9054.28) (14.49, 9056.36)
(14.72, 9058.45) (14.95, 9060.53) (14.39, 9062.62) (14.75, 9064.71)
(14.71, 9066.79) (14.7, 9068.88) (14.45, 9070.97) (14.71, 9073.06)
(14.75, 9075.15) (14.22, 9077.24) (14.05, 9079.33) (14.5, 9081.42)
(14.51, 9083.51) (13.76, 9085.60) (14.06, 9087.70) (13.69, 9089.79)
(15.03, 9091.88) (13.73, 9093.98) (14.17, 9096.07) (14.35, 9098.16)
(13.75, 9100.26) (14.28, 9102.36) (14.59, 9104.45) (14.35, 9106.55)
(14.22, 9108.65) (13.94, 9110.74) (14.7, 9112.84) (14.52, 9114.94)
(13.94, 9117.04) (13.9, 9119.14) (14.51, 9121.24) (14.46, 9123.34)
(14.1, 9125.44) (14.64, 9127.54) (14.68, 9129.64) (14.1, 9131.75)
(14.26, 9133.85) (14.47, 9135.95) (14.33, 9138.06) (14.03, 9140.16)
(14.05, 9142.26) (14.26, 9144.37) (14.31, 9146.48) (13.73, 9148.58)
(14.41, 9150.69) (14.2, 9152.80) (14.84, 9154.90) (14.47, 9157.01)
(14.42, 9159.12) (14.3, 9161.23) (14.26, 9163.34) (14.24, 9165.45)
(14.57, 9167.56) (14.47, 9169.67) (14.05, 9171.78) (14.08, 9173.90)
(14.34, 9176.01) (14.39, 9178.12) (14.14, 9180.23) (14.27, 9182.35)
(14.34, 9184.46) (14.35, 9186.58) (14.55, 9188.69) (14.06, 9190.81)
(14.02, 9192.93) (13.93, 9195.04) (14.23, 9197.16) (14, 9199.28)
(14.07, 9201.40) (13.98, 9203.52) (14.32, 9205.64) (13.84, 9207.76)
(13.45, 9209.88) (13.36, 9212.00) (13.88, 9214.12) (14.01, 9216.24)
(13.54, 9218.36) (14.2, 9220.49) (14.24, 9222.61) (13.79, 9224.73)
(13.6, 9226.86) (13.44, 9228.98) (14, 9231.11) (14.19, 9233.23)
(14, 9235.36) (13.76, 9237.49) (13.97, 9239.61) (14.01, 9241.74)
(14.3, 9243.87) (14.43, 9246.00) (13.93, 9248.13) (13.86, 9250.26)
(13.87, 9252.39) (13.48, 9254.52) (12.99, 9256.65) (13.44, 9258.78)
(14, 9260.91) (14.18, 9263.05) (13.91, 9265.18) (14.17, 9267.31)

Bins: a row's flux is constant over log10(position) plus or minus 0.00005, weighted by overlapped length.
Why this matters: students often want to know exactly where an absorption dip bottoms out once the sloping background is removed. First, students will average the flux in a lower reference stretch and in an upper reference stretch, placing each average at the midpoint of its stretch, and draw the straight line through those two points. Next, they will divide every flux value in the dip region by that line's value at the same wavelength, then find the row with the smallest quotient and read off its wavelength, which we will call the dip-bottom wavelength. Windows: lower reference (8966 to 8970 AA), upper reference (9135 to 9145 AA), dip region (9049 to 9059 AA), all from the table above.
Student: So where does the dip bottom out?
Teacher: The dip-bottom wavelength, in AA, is 9054.28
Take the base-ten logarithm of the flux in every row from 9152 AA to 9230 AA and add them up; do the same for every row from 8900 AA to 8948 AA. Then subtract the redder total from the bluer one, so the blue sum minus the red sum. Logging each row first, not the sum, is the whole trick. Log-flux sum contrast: -16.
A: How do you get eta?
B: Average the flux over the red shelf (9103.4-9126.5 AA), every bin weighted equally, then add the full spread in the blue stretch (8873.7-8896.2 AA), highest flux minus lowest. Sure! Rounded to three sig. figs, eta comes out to 15.3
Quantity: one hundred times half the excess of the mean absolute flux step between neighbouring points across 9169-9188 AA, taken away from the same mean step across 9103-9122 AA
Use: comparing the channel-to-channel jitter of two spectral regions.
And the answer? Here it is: 10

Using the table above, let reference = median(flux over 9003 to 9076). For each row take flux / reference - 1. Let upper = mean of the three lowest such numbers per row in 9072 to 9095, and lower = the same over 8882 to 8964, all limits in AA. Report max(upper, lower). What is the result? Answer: -0.0363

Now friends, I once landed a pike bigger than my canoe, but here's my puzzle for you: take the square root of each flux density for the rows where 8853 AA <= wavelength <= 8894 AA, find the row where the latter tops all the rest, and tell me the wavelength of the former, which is 8858.37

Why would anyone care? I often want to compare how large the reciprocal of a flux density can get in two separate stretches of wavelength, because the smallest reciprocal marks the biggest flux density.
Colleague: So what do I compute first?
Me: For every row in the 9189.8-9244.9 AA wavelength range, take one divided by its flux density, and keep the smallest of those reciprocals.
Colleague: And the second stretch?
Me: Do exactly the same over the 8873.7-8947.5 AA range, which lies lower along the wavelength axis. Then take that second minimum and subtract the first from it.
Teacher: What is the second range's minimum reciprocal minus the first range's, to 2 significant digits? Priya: -0.0055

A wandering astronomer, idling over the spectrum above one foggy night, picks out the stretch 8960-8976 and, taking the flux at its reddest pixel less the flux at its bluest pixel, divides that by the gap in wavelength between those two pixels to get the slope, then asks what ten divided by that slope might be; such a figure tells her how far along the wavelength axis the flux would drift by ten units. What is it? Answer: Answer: 381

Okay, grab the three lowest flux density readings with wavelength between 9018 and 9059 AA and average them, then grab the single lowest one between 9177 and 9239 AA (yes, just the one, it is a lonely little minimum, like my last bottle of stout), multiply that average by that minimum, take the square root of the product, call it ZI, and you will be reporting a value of 13.76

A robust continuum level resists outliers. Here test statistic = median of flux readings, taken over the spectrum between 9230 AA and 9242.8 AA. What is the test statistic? 14.0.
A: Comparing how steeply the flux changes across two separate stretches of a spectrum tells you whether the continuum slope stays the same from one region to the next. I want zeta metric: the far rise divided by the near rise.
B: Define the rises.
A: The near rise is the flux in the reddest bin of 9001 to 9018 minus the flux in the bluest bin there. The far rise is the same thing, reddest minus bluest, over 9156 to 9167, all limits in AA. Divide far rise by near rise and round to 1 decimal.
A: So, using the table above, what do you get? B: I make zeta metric 0.2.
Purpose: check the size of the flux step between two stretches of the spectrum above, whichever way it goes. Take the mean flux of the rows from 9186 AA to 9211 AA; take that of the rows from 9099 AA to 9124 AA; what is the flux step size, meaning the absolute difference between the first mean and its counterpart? 0.20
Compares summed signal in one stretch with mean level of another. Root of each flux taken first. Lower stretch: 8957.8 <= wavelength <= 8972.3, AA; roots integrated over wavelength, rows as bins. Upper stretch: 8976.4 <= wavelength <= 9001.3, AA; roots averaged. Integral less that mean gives 52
